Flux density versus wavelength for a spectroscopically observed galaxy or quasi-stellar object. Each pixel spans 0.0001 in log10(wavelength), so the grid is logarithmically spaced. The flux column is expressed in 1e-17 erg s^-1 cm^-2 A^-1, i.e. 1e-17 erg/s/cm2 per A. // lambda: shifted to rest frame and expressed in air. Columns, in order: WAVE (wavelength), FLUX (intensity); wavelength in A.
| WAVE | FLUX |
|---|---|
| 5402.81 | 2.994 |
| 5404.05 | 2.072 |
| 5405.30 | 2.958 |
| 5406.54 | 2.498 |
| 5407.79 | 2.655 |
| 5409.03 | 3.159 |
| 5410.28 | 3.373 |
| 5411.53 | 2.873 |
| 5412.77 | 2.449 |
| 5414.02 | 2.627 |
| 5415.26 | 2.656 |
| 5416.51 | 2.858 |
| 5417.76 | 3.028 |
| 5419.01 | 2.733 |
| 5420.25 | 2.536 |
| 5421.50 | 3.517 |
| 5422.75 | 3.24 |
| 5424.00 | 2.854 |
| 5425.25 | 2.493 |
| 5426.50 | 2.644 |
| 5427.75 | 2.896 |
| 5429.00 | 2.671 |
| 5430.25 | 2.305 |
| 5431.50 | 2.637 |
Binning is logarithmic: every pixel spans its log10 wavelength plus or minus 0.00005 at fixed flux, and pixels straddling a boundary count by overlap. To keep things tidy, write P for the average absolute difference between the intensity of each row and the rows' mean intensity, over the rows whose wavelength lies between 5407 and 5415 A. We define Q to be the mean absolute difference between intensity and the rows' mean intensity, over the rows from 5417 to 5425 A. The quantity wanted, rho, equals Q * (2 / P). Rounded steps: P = 0.28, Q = 0.28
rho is 2.0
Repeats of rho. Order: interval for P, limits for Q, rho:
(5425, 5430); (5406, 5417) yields 4.4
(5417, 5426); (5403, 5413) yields 2.3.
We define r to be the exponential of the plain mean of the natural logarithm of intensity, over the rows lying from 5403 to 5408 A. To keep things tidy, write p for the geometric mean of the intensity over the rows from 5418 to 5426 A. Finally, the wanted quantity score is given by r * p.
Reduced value 7.3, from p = 2.87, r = 2.52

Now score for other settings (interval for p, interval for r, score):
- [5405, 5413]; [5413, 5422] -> 8.0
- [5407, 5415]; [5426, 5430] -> 7.8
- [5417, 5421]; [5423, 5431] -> 7.3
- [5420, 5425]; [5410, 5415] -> 8.5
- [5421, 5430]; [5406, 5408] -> 7.4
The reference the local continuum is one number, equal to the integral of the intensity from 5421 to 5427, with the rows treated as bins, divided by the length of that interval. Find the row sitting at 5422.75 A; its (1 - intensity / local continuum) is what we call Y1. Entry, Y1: -0.10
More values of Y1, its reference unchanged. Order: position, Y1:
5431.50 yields 0.10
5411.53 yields 0.02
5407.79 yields 0.10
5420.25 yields 0.14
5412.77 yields 0.17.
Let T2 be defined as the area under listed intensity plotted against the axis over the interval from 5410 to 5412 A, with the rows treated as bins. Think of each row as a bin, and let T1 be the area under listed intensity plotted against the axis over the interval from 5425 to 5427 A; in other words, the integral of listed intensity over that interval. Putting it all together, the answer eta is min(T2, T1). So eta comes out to 5.2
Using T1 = 5.2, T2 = 6.2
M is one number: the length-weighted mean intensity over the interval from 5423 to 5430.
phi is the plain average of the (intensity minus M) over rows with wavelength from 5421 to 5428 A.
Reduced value 0.22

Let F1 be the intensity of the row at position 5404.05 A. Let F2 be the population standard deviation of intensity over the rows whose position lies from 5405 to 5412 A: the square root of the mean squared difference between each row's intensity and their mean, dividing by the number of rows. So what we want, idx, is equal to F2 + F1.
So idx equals 2.4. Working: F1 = 2.072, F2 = 0.293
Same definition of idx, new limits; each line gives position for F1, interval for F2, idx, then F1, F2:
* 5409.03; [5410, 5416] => 3.5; 3.159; 0.319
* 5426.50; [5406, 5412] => 3.0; 2.644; 0.320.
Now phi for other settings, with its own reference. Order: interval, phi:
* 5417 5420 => 0.16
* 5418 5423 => 0.29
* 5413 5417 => 0.00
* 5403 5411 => 0.07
